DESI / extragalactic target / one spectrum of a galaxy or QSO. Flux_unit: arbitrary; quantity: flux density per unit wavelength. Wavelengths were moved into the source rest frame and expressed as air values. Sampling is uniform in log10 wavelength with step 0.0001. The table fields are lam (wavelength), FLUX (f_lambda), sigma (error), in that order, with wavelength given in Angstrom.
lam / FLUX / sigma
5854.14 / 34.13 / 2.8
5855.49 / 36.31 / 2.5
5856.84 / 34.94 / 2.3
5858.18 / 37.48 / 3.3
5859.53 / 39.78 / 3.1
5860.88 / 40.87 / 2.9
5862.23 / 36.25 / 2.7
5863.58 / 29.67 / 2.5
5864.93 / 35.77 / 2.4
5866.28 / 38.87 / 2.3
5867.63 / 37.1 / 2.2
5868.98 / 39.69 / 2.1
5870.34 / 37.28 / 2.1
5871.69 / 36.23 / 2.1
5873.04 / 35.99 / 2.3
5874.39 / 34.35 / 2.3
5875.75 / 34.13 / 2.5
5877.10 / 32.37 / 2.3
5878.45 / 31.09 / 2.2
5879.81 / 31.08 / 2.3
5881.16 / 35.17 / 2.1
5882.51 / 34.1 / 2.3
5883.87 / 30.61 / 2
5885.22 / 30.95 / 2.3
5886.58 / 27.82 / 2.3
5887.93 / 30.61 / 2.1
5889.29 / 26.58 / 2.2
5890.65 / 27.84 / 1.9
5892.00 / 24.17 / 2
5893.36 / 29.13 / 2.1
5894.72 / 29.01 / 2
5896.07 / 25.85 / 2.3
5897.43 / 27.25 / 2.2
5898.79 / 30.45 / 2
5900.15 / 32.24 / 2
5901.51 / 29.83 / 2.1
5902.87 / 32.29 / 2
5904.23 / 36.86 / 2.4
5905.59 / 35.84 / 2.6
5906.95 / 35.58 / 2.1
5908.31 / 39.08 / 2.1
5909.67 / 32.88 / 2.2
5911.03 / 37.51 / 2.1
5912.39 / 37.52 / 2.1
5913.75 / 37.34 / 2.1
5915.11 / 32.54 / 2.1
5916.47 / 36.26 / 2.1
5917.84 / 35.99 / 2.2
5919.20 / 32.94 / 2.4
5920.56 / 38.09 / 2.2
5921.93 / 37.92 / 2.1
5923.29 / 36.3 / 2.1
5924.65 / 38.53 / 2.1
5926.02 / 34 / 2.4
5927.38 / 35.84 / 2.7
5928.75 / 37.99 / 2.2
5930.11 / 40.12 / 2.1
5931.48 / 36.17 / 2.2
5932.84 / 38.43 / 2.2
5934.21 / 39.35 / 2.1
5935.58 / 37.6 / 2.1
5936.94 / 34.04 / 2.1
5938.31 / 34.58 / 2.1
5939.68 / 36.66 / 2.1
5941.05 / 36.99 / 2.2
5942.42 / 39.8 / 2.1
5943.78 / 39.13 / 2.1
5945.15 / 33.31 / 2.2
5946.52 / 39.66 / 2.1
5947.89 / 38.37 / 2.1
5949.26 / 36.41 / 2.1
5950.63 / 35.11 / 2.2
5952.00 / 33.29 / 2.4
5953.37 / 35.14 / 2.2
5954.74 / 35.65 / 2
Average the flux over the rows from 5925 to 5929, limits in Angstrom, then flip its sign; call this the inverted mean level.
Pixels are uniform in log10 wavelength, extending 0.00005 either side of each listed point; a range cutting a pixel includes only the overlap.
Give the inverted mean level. -35.9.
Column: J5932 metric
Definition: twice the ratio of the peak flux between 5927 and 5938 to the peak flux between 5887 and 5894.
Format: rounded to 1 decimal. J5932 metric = 2.6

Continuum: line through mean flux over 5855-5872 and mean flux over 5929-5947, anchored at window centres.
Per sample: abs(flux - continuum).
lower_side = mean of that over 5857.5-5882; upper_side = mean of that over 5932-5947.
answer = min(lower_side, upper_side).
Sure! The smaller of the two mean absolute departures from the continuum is 1.9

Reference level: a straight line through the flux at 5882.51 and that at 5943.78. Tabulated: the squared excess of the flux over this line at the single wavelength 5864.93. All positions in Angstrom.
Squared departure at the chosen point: 10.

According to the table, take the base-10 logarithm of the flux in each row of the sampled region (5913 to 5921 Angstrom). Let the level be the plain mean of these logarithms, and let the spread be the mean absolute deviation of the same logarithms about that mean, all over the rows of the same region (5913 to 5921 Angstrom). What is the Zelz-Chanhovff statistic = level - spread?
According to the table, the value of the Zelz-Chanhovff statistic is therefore 1.53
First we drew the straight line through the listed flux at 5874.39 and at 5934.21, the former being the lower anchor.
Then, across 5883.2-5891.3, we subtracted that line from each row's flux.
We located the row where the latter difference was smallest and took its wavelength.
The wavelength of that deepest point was 5889.29 Angstrom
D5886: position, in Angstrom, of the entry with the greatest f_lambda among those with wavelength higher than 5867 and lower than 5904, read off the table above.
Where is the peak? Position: 5868.98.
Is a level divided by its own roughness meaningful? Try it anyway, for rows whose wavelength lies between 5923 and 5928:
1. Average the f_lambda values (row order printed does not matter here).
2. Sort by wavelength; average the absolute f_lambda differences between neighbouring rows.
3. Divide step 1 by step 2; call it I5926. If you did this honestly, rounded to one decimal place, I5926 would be 12.6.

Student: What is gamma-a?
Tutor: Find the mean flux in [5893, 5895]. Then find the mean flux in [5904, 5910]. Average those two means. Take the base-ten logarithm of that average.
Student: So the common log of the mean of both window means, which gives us 1.513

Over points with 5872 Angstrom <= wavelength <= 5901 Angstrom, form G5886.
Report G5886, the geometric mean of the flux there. 30.4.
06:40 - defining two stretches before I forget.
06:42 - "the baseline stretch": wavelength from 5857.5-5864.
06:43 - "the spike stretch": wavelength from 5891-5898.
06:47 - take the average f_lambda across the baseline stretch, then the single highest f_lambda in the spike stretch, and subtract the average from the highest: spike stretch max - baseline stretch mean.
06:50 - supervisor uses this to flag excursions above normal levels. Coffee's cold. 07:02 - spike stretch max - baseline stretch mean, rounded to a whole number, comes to -8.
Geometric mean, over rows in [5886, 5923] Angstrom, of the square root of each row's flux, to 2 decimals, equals 5.68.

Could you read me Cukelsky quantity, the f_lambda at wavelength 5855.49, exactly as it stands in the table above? 36.31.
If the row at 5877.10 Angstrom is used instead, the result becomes 32.37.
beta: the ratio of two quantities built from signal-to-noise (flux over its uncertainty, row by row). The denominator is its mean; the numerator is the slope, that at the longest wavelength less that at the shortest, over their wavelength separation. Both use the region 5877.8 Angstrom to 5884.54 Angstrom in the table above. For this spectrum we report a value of 0.01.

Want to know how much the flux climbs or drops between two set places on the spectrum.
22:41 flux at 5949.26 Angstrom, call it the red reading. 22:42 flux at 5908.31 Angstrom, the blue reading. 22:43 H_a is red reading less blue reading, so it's -2.7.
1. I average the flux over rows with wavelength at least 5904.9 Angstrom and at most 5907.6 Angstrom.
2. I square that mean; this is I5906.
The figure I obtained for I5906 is 1275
